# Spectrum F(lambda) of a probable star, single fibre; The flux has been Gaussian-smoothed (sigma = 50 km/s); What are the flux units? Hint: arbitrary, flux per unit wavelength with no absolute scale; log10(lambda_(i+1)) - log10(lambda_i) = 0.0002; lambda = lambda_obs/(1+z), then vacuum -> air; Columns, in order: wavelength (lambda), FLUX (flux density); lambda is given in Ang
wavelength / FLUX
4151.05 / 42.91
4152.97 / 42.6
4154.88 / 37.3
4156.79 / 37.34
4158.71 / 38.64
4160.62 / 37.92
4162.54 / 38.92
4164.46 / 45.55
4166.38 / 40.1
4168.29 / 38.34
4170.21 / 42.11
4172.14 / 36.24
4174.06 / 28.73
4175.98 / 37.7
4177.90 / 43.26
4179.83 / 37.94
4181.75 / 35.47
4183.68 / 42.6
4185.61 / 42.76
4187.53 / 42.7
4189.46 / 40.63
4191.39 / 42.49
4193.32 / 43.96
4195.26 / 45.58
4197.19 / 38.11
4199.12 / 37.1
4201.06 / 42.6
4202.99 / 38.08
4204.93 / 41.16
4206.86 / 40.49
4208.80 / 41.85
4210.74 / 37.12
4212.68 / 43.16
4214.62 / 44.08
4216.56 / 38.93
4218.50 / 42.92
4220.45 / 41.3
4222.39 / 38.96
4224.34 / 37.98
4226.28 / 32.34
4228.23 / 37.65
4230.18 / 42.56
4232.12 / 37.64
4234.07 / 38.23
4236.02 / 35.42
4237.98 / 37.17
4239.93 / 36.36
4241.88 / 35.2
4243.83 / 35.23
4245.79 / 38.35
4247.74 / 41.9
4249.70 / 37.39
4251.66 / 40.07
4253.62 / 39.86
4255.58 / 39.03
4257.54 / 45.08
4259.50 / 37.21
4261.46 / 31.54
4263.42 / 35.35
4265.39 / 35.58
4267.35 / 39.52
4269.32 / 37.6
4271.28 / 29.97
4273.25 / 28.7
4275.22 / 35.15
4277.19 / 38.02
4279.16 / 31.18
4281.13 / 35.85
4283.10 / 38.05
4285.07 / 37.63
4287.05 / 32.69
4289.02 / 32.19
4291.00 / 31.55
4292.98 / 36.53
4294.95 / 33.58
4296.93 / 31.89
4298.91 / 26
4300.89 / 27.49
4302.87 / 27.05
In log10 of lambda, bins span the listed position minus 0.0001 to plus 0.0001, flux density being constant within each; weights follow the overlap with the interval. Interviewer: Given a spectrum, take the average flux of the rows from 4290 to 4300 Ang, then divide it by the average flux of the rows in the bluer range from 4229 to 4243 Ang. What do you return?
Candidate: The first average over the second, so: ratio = 0.85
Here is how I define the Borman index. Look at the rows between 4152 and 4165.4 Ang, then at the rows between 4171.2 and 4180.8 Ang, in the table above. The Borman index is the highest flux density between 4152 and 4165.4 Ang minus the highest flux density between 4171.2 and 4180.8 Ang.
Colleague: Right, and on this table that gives 2.3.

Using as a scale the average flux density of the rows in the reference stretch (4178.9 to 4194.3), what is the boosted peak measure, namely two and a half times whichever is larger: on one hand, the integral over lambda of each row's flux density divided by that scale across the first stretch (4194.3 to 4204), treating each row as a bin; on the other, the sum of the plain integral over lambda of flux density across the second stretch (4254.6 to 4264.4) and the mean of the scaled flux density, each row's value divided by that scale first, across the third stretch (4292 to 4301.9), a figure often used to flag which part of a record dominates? 925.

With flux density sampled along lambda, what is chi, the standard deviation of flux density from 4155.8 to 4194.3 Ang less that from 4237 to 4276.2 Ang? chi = 0.0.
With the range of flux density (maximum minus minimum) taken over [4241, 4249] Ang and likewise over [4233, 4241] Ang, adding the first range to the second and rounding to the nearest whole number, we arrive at 10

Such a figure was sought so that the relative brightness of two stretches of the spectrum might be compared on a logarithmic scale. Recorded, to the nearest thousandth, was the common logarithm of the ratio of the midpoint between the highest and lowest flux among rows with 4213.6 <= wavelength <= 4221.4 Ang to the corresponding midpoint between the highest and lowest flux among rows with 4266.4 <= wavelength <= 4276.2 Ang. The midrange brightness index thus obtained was 0.085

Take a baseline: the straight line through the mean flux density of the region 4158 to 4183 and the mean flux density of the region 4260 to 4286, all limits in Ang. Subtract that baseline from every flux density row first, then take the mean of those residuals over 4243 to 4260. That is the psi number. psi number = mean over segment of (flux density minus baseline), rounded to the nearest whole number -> 4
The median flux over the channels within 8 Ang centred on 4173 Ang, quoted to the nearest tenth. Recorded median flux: 37.0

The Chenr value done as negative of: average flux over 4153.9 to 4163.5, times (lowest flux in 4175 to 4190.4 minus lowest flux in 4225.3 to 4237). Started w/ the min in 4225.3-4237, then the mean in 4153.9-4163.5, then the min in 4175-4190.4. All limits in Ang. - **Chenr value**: -119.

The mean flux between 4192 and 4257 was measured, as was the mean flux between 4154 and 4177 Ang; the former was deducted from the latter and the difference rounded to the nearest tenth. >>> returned -1.1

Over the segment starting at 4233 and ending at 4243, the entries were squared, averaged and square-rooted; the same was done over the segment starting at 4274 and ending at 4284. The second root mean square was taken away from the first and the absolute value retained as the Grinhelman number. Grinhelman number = 0.8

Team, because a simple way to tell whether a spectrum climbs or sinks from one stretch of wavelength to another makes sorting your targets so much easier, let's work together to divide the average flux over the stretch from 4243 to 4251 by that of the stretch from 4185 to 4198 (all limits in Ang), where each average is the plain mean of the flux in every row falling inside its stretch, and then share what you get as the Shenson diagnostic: 0.90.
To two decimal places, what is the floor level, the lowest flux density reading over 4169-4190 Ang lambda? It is 28.73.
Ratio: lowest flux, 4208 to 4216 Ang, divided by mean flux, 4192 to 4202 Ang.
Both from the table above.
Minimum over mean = 0.895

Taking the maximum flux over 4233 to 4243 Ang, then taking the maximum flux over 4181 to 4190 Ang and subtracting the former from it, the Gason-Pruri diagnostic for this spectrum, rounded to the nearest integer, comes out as 5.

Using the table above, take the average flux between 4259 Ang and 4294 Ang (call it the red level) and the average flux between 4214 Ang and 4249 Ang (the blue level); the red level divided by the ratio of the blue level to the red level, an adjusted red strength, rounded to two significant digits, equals 31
